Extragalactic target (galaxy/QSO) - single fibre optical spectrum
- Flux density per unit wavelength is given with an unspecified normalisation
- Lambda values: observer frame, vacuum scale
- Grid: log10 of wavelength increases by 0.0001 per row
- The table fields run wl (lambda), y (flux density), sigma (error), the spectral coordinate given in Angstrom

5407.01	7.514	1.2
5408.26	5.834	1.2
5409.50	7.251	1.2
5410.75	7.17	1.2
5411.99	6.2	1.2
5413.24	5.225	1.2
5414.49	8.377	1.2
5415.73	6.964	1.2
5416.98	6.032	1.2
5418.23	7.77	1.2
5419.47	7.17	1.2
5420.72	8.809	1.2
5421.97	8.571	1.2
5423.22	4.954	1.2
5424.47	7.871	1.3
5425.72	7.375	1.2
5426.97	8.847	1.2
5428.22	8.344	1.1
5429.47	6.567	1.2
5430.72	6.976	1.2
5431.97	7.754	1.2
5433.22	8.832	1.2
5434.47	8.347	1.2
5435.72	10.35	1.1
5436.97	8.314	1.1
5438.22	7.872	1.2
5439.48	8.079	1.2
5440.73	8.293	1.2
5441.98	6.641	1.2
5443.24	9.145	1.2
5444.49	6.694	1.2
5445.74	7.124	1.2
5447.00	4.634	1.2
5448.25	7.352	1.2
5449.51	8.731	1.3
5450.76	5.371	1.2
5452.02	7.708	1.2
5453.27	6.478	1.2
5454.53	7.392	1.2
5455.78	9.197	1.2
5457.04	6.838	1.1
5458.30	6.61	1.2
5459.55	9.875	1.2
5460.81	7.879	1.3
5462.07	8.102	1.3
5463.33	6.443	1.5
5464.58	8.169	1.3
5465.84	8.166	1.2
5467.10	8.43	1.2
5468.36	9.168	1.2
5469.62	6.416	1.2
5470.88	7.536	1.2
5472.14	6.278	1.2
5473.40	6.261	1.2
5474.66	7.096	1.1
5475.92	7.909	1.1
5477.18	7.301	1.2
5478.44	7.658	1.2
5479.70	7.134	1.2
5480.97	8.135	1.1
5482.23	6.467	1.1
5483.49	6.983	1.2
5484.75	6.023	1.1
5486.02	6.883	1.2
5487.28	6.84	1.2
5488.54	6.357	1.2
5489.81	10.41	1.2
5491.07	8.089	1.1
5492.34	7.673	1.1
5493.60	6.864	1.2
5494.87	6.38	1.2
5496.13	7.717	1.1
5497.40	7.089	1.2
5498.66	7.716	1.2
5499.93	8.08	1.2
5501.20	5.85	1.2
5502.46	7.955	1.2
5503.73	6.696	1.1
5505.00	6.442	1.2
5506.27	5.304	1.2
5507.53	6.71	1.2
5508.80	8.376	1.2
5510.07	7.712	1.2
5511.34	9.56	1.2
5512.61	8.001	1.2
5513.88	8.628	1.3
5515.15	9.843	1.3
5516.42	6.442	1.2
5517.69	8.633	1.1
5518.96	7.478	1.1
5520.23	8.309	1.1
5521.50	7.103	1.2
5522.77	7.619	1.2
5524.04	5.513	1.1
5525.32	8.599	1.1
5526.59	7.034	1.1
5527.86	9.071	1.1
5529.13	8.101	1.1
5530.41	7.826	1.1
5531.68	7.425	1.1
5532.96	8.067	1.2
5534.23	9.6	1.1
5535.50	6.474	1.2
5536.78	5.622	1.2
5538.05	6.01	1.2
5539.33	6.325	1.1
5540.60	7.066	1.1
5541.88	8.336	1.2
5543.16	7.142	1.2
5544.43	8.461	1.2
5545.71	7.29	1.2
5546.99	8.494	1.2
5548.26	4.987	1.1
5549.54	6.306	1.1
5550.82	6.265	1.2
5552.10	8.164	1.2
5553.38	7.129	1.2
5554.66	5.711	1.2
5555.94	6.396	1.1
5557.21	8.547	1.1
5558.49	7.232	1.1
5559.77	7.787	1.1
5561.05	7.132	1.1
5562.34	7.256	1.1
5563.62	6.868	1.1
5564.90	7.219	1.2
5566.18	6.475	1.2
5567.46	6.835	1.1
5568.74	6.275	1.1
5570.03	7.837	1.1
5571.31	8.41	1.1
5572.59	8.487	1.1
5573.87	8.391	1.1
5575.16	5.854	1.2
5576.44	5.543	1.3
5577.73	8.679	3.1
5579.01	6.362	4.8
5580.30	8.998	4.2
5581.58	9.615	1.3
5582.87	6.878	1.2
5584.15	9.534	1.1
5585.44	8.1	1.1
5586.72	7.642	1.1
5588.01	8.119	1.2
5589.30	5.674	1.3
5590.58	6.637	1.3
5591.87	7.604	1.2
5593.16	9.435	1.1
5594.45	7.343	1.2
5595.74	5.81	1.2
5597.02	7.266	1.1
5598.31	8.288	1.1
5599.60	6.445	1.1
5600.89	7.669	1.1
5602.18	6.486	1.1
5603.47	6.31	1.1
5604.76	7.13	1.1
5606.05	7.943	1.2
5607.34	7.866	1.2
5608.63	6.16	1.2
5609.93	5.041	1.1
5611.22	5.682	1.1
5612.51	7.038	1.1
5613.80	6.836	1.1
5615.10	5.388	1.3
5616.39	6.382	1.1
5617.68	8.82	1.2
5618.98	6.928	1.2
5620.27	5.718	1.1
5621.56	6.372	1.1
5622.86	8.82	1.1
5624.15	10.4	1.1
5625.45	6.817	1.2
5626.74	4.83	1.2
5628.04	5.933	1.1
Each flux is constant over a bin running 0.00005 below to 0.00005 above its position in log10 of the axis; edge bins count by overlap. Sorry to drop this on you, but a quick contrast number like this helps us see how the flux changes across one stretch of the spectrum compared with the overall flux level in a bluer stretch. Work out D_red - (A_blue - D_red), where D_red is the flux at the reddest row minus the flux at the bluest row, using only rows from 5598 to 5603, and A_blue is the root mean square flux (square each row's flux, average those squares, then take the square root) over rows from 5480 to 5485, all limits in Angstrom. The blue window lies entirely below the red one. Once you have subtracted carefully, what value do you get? -11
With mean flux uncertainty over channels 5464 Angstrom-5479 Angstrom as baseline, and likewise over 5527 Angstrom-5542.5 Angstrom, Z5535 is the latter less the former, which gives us -0.05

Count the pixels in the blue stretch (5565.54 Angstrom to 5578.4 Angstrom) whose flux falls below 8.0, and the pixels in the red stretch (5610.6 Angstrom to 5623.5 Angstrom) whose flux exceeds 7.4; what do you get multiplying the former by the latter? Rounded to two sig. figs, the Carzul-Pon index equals 12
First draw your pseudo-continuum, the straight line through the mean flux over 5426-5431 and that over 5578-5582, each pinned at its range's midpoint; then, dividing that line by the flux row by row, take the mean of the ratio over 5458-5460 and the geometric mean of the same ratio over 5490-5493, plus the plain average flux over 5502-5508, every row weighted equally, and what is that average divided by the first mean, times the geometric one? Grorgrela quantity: 6.8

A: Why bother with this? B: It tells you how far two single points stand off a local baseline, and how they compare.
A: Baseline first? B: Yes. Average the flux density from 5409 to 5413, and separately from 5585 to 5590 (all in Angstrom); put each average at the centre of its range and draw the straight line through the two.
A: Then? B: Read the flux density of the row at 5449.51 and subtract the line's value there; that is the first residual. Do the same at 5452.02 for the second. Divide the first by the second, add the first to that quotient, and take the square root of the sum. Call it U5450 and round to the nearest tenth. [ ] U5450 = 2.0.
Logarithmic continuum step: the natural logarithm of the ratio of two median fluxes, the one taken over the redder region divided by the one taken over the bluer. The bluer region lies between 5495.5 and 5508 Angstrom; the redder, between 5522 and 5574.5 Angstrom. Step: 0.05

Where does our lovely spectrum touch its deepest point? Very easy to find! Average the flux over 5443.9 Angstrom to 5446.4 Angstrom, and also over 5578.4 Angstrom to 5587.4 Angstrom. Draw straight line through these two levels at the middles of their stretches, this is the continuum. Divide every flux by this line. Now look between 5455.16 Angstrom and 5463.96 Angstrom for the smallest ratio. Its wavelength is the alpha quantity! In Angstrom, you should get 5463.33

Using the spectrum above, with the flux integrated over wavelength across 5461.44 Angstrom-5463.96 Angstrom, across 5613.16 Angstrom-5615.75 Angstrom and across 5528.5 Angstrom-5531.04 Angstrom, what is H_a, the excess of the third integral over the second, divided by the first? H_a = 0.24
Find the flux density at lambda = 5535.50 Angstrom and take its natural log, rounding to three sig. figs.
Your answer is 1.87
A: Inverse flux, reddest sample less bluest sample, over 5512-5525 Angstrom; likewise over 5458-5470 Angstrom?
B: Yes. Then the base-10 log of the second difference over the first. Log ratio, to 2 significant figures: -1.1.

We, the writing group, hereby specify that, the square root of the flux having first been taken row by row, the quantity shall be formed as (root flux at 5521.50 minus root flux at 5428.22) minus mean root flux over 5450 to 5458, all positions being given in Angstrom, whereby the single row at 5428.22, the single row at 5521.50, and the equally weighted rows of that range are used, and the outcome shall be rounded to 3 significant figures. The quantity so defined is -2.89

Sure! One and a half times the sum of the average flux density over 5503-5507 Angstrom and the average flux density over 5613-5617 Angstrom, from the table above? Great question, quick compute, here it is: 19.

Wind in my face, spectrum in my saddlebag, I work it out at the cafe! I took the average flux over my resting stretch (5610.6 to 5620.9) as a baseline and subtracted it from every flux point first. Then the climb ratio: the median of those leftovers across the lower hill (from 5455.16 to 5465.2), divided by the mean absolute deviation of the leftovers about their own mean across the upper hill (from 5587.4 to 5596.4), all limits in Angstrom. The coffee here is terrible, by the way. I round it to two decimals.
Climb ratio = 1.36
